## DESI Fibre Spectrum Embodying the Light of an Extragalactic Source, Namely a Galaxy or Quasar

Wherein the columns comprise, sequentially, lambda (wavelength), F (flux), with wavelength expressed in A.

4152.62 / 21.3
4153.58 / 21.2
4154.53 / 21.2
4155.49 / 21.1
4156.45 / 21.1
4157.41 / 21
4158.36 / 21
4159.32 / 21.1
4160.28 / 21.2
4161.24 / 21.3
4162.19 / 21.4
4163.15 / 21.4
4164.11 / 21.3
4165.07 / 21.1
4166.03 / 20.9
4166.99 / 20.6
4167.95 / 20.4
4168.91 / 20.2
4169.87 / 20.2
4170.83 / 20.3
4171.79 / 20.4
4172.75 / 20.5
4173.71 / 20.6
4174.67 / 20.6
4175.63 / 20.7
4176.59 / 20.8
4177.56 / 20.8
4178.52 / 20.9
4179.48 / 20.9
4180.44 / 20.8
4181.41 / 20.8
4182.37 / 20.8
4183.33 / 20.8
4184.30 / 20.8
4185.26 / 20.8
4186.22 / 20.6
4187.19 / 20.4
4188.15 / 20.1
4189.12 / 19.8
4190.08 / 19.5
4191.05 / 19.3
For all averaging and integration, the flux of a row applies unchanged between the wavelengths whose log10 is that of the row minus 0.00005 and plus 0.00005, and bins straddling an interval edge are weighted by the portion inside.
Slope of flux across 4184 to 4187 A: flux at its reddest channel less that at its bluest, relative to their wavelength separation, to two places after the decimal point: -0.10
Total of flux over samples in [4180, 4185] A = 104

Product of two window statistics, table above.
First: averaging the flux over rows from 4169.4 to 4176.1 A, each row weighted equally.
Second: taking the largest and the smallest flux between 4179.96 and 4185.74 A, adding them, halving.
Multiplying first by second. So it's 426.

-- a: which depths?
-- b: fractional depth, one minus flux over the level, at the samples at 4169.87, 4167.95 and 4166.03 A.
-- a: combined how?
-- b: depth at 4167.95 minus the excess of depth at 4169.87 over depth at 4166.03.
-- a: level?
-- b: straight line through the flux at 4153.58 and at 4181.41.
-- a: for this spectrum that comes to -0.003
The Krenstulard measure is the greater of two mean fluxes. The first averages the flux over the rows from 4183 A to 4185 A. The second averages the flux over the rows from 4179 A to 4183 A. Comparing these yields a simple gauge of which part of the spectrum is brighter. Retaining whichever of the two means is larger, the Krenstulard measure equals 20.8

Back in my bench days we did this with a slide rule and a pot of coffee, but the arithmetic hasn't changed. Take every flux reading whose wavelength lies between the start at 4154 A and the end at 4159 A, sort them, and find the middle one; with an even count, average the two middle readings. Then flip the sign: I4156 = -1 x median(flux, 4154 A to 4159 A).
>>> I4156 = -21.1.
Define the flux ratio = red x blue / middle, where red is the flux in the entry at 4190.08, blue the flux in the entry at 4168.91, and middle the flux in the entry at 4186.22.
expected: 19.1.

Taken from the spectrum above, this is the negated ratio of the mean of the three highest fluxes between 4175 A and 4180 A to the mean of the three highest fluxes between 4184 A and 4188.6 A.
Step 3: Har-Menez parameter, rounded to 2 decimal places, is -1.01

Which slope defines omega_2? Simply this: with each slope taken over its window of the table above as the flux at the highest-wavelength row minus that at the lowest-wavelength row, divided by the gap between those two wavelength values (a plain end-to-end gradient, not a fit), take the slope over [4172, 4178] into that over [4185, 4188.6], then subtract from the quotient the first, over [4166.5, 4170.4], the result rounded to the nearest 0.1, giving -3.7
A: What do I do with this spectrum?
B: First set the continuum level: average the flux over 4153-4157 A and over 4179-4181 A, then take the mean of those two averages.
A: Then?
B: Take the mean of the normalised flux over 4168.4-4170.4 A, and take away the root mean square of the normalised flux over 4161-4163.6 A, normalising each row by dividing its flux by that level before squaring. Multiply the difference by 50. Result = -2.8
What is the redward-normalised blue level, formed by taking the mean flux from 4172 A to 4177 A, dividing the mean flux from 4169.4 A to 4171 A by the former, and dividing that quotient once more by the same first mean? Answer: 0.0475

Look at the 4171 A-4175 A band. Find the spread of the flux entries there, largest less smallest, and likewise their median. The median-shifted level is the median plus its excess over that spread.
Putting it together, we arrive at 40.9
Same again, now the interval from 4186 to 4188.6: 40.3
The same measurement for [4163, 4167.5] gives 41.4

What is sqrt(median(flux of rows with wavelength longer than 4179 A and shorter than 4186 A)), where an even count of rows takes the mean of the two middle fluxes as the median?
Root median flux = 4.56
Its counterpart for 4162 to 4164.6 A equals 4.63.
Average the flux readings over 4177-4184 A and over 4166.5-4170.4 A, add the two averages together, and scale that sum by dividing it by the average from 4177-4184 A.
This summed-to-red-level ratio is 1.98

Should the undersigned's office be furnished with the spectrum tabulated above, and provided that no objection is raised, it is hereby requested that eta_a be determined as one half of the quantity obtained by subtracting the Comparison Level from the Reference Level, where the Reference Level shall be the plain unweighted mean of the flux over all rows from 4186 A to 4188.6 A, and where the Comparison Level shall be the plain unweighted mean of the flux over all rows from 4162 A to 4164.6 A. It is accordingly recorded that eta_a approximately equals -0.50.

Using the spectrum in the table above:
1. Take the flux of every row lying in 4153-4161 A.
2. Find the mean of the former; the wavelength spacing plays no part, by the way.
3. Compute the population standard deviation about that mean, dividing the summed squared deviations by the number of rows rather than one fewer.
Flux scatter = 0.08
